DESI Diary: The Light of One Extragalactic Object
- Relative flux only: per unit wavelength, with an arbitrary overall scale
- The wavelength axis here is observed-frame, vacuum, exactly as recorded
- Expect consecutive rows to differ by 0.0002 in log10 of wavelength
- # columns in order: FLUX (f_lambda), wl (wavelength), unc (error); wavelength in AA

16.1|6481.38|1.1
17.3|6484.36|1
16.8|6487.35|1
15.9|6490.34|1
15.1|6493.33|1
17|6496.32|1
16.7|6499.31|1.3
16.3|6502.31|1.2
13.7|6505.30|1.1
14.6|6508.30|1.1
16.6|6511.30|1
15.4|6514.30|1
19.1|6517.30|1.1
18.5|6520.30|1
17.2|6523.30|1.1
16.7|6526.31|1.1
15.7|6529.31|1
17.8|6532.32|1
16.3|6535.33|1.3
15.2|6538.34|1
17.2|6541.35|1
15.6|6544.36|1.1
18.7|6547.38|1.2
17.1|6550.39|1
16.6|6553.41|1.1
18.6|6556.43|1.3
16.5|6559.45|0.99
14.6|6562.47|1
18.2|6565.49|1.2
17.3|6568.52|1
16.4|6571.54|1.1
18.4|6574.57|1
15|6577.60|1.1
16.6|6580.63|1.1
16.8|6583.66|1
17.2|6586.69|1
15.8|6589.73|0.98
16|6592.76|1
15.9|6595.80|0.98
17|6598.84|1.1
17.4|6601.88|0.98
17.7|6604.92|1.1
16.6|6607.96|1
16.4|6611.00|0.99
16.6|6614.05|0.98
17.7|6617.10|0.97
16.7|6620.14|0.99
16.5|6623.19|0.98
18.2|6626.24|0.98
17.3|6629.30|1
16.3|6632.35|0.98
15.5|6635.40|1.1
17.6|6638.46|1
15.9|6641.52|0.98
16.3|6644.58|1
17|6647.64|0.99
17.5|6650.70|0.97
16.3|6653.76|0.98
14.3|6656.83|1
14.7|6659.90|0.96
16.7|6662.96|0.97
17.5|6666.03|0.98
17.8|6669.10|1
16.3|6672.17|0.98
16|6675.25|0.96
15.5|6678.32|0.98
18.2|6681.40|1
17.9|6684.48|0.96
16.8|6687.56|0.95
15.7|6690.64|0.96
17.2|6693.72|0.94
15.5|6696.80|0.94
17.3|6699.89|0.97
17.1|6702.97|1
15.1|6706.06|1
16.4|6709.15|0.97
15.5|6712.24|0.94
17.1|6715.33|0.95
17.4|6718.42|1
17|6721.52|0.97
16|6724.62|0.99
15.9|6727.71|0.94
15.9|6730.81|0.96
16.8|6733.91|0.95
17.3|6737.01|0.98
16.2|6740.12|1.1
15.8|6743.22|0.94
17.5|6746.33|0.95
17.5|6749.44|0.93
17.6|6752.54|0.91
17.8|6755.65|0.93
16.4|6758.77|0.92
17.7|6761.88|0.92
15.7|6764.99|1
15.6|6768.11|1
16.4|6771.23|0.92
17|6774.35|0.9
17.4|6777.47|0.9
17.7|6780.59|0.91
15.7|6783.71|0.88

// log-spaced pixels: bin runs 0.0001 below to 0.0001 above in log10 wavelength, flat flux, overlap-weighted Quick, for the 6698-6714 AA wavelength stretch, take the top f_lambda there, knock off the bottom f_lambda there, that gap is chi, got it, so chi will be 2.2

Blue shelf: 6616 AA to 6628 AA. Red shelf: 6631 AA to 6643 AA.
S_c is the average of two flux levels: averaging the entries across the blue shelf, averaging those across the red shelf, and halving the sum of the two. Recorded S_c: 16.8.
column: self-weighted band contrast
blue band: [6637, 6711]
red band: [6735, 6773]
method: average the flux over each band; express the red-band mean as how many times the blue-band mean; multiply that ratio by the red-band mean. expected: 17.1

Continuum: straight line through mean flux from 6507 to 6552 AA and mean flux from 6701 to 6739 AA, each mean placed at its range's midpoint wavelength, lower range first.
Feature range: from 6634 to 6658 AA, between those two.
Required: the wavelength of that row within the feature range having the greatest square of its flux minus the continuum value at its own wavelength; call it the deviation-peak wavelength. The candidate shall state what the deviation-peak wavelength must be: 6656.83 AA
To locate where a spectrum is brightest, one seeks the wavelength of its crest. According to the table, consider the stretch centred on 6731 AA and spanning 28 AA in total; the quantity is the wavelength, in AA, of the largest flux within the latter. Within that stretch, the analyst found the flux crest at 6718.42 AA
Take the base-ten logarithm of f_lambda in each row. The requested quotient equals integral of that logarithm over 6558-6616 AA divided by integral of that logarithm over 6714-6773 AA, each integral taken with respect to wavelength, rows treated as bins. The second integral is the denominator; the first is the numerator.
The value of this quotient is 0.98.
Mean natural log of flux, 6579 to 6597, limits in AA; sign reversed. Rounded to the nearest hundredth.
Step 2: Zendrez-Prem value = -2.80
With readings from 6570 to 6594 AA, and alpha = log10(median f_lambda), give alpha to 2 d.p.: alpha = 1.22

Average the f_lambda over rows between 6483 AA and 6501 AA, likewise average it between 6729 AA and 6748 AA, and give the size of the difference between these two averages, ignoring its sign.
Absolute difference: 0.12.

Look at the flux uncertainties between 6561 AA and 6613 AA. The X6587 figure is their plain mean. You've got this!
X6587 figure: 1.04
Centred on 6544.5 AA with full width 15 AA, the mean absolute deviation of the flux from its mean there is 1.09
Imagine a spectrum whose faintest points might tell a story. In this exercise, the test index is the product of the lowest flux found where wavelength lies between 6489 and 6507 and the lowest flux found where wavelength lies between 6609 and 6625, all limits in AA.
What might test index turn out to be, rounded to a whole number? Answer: 225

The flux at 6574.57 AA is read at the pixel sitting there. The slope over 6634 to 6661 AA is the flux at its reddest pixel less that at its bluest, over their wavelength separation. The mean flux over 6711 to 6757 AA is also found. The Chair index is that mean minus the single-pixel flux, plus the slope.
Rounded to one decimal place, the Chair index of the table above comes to -1.7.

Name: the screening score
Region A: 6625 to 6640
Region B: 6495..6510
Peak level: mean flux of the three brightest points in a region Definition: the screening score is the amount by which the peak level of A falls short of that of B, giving -1.0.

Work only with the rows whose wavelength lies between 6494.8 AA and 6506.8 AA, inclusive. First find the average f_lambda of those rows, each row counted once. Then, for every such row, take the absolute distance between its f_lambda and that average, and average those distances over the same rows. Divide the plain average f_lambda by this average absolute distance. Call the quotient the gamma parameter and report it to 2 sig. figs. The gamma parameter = 14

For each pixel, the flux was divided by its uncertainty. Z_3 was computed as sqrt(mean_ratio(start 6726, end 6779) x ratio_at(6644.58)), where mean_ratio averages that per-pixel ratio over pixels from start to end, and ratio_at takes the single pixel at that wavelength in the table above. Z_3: 17.0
